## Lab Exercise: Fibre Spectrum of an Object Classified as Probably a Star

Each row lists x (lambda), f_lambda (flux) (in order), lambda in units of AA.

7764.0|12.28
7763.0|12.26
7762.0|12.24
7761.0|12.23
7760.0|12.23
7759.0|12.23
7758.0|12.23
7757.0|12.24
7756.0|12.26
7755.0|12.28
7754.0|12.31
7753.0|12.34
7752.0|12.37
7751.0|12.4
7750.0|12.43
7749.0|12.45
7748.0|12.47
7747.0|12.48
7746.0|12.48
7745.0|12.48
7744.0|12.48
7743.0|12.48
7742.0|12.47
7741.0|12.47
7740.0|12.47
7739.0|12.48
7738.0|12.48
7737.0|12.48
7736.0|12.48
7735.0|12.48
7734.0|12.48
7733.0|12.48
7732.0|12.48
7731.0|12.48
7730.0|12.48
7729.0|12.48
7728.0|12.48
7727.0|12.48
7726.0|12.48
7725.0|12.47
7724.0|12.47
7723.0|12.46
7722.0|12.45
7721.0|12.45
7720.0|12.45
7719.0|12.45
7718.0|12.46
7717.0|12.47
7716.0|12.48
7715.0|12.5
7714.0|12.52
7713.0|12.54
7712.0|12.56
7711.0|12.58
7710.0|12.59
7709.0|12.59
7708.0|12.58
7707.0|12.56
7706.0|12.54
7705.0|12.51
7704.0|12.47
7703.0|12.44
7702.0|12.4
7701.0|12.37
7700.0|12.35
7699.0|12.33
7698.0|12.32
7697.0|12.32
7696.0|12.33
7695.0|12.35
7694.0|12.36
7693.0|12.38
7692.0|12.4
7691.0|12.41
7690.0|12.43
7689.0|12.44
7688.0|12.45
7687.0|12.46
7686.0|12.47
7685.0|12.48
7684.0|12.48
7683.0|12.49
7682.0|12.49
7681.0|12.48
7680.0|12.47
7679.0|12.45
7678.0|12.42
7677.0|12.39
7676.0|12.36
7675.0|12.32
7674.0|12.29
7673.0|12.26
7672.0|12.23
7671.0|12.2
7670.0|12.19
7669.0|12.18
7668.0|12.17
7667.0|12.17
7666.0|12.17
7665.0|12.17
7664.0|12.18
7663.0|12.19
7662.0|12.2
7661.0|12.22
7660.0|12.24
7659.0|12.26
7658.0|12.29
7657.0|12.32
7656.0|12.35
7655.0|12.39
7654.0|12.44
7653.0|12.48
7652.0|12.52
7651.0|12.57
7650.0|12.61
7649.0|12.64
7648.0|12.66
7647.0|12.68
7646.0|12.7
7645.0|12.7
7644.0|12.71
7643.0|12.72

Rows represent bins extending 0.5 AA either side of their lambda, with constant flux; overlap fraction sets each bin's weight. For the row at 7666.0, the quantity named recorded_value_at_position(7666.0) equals 12.17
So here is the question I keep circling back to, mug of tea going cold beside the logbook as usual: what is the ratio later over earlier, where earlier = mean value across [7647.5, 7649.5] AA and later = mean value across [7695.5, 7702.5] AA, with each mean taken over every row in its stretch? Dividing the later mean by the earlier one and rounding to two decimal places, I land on 0.98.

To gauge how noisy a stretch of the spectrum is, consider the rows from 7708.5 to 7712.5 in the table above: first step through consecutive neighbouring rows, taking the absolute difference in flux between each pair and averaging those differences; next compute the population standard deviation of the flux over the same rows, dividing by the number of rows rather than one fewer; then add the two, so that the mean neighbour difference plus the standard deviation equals 0.022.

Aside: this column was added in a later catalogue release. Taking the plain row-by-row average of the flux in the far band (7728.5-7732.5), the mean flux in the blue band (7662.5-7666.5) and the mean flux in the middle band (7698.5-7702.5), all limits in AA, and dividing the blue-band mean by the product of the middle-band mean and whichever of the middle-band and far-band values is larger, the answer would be 0.0789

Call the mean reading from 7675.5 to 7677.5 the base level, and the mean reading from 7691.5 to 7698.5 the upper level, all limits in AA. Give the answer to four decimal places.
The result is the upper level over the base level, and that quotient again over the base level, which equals 0.0807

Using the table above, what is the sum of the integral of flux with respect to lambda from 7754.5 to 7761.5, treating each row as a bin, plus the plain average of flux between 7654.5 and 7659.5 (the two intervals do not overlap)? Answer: 98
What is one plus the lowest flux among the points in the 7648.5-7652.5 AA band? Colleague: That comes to 13.5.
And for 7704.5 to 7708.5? 13.5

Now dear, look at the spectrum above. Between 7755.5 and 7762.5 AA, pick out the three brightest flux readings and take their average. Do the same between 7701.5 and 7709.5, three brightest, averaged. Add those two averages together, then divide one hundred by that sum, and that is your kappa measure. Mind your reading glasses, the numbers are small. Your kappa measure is 4.03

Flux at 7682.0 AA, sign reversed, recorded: -12.5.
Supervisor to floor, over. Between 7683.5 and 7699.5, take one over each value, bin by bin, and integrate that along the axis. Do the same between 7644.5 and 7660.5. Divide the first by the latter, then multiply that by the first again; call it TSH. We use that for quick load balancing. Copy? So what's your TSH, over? 1.30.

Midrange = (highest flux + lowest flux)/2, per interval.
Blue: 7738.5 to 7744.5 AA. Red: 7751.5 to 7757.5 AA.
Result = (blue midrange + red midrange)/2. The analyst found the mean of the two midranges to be 12.4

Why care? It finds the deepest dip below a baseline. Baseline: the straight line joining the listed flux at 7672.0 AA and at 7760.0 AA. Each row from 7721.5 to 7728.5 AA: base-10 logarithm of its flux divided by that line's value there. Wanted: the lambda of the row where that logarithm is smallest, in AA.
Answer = 7722.0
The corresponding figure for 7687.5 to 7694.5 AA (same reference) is 7694.0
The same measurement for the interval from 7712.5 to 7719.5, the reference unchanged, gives 7719.0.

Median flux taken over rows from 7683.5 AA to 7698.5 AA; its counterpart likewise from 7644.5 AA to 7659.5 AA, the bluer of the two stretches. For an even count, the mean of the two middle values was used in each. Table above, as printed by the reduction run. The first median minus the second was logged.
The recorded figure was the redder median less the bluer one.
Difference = -0.11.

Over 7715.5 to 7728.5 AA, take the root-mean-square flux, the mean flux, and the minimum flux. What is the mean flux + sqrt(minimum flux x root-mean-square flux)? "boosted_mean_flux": 24.9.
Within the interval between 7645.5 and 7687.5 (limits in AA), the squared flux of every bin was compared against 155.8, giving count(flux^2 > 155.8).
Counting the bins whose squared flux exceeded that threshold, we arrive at 9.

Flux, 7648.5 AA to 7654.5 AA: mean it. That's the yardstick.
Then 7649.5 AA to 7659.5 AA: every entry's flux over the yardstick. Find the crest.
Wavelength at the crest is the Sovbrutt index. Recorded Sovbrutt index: 7650.0 AA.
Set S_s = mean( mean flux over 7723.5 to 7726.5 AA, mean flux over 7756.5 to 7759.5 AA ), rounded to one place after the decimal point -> 12.4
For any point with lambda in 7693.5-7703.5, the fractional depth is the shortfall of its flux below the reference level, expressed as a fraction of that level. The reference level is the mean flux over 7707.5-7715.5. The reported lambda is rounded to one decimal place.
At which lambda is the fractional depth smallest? 7703.0 AA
